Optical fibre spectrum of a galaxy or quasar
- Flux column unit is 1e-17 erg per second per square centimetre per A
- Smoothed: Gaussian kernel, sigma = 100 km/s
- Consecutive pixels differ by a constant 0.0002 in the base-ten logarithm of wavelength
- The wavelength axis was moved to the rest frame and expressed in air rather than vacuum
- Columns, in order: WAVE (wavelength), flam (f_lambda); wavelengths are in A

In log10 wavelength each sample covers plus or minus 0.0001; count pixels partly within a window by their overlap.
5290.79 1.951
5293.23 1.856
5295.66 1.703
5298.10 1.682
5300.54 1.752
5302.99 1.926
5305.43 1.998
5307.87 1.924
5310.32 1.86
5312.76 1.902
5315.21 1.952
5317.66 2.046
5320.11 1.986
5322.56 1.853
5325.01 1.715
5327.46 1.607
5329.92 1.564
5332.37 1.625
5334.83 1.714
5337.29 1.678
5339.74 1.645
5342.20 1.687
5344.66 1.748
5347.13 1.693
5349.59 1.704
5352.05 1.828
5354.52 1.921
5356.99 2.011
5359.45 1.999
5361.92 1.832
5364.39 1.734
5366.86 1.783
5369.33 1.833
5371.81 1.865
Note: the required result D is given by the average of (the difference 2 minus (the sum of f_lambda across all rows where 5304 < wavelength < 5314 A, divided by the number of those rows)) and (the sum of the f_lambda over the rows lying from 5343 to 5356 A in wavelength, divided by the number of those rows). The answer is 0.93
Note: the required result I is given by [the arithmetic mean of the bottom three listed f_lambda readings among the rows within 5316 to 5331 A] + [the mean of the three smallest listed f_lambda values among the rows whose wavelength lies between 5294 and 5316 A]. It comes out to 3.34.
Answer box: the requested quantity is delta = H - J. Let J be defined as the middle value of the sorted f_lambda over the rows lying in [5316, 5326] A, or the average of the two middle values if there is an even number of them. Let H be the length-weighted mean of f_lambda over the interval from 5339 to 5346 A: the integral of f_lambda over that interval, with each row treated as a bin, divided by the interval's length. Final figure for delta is -0.22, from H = 1.69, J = 1.92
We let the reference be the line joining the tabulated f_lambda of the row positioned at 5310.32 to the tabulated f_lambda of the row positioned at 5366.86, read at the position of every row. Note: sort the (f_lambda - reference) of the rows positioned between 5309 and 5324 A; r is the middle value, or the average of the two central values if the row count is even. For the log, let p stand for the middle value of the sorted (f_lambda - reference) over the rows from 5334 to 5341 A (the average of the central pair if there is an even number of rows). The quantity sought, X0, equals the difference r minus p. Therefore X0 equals 0.22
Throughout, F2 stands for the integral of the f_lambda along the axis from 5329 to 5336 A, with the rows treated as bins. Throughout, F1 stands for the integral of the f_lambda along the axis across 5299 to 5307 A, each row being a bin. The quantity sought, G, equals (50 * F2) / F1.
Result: 38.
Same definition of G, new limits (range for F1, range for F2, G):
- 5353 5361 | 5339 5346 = 38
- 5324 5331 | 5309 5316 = 58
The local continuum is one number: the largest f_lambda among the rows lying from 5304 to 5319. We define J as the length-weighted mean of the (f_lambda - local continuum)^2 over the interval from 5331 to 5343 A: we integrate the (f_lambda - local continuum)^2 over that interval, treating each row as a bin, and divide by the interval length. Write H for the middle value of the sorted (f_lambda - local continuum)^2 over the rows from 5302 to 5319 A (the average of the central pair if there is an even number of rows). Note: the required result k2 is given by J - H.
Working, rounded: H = 0.01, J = 0.14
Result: 0.13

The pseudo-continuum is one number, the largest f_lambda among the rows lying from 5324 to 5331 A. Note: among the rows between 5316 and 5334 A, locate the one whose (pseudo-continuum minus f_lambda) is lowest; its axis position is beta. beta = 5317.66 A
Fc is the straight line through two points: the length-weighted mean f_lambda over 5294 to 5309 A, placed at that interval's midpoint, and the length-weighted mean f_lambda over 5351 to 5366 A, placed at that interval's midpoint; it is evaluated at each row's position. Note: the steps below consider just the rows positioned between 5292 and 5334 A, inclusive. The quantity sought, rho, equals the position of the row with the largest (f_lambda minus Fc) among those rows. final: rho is 5317.66 A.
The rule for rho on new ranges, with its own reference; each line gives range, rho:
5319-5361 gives 5320.11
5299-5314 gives 5305.43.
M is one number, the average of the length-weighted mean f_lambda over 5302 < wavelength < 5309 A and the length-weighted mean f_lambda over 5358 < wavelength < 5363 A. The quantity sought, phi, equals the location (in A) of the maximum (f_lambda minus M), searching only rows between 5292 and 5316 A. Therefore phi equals 5305.43 A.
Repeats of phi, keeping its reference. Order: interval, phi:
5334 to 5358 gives 5356.99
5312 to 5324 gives 5317.66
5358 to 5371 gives 5359.45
